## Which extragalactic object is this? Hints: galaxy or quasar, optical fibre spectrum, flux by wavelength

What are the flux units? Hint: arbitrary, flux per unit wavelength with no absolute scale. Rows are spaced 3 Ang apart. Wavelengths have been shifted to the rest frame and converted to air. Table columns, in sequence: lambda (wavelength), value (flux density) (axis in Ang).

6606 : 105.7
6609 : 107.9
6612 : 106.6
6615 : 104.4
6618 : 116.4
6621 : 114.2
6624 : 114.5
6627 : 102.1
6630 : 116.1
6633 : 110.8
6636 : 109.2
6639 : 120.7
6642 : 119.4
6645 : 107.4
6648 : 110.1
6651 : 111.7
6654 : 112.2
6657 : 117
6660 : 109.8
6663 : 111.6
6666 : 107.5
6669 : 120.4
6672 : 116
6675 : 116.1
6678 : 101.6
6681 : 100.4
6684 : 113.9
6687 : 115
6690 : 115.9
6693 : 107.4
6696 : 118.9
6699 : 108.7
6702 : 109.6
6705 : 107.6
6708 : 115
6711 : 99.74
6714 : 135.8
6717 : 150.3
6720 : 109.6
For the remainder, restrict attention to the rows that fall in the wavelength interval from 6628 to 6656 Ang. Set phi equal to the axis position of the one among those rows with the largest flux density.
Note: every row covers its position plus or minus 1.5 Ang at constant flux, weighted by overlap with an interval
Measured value 6639 Ang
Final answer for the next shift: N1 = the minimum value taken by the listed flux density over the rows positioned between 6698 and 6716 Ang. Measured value 99.74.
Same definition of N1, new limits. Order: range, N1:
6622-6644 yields 102.1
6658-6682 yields 100.4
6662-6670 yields 107.5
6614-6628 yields 102.1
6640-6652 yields 107.4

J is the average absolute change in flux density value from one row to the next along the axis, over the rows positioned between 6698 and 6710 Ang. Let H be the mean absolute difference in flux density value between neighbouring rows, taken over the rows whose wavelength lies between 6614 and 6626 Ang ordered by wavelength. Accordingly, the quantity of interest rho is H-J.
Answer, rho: 1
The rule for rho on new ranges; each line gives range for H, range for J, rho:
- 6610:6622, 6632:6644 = 1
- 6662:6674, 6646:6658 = 5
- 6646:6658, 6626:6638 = -5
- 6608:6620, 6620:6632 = -4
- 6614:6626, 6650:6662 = 1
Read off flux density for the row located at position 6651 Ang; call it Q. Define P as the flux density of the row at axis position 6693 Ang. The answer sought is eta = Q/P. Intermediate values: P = 107.4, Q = 111.7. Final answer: 1.04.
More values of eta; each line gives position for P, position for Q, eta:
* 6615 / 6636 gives 1.05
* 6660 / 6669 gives 1.10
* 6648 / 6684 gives 1.03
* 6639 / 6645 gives 0.89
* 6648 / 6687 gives 1.04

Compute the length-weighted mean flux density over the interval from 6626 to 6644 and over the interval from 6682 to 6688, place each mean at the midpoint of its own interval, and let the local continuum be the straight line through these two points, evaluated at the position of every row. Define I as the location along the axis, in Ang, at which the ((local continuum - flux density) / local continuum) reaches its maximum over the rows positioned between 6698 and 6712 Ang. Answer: 6711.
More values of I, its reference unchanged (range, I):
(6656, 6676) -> 6666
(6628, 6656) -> 6645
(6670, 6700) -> 6681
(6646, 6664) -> 6660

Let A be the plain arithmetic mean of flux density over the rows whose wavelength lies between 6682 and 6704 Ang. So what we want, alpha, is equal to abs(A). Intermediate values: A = 113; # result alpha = 113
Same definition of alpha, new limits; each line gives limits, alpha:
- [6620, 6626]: 114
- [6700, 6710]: 111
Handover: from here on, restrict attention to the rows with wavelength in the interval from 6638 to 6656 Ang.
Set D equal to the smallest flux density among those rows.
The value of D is 107.4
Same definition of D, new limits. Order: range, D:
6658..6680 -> 101.6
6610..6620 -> 104.4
